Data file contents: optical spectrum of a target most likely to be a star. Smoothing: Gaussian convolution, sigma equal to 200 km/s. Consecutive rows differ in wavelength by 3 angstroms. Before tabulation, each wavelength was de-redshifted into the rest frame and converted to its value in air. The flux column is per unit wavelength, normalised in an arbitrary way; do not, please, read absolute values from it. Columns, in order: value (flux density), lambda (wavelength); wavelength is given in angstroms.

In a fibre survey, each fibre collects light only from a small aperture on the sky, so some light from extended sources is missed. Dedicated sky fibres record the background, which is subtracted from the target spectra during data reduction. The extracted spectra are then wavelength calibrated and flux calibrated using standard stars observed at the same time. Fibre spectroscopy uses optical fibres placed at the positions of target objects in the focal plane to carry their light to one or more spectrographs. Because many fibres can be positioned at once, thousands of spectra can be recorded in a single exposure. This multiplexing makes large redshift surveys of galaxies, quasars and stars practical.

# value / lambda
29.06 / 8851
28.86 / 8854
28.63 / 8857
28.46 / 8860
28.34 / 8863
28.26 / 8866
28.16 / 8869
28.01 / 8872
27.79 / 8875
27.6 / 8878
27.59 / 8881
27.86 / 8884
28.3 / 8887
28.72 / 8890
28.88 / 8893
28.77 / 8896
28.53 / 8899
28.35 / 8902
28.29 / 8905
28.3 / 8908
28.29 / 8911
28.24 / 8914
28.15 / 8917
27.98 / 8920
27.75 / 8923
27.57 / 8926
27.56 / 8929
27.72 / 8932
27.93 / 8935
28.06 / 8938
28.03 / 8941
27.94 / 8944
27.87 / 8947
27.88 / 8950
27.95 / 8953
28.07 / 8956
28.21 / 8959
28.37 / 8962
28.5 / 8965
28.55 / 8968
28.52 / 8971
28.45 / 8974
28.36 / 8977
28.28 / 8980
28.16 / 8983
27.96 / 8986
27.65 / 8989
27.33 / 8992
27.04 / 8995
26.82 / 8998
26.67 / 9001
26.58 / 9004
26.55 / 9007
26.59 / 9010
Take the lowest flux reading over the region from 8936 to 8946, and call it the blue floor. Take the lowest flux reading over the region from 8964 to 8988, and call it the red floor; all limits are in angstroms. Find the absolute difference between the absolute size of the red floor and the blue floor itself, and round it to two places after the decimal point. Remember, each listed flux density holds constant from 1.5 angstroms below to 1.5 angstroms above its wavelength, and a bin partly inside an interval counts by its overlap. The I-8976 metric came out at 0.02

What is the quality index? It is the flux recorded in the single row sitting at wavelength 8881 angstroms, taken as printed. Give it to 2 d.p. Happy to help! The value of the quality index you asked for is 27.59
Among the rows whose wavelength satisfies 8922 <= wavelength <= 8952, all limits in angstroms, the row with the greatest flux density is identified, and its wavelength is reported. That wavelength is 8938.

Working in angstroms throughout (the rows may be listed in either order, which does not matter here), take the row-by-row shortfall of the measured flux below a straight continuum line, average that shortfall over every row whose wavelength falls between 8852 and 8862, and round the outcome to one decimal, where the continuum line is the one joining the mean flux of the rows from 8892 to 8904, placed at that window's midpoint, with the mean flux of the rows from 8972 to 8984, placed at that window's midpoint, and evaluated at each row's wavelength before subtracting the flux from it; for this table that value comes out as 0.1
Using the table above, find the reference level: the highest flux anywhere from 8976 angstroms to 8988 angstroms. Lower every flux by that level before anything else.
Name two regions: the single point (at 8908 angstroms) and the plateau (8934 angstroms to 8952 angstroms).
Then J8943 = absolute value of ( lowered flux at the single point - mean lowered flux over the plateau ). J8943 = 0.35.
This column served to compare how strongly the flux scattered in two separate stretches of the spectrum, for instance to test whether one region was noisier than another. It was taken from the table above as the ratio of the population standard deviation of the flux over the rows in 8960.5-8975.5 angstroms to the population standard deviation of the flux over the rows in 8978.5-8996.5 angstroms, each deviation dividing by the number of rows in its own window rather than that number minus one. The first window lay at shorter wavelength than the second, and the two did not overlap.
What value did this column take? 0.1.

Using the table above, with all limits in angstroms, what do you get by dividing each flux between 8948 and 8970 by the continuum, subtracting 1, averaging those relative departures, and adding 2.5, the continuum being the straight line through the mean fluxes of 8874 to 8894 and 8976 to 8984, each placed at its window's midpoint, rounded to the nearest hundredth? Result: 2.50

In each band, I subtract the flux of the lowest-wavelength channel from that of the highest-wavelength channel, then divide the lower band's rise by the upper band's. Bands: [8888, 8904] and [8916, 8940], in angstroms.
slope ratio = 4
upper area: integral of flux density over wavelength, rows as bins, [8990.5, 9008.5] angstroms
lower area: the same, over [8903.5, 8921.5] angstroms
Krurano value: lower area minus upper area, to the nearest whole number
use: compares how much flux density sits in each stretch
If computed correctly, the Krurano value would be 25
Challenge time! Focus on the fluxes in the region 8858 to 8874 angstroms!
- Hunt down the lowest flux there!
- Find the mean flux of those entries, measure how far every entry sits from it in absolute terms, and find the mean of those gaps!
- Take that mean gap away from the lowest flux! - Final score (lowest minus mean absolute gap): 27.9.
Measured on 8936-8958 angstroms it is 27.8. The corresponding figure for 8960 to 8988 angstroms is 27.8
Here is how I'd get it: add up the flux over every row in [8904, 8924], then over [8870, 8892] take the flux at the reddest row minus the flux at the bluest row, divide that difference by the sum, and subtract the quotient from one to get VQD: 0.996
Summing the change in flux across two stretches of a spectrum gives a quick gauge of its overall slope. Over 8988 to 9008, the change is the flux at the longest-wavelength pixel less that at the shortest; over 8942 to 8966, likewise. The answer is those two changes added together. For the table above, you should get -0.5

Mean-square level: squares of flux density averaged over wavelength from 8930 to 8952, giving 779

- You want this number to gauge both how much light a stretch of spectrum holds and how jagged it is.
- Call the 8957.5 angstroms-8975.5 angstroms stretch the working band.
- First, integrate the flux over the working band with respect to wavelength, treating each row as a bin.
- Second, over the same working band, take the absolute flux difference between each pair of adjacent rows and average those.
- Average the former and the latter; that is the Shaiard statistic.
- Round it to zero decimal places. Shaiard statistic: 256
